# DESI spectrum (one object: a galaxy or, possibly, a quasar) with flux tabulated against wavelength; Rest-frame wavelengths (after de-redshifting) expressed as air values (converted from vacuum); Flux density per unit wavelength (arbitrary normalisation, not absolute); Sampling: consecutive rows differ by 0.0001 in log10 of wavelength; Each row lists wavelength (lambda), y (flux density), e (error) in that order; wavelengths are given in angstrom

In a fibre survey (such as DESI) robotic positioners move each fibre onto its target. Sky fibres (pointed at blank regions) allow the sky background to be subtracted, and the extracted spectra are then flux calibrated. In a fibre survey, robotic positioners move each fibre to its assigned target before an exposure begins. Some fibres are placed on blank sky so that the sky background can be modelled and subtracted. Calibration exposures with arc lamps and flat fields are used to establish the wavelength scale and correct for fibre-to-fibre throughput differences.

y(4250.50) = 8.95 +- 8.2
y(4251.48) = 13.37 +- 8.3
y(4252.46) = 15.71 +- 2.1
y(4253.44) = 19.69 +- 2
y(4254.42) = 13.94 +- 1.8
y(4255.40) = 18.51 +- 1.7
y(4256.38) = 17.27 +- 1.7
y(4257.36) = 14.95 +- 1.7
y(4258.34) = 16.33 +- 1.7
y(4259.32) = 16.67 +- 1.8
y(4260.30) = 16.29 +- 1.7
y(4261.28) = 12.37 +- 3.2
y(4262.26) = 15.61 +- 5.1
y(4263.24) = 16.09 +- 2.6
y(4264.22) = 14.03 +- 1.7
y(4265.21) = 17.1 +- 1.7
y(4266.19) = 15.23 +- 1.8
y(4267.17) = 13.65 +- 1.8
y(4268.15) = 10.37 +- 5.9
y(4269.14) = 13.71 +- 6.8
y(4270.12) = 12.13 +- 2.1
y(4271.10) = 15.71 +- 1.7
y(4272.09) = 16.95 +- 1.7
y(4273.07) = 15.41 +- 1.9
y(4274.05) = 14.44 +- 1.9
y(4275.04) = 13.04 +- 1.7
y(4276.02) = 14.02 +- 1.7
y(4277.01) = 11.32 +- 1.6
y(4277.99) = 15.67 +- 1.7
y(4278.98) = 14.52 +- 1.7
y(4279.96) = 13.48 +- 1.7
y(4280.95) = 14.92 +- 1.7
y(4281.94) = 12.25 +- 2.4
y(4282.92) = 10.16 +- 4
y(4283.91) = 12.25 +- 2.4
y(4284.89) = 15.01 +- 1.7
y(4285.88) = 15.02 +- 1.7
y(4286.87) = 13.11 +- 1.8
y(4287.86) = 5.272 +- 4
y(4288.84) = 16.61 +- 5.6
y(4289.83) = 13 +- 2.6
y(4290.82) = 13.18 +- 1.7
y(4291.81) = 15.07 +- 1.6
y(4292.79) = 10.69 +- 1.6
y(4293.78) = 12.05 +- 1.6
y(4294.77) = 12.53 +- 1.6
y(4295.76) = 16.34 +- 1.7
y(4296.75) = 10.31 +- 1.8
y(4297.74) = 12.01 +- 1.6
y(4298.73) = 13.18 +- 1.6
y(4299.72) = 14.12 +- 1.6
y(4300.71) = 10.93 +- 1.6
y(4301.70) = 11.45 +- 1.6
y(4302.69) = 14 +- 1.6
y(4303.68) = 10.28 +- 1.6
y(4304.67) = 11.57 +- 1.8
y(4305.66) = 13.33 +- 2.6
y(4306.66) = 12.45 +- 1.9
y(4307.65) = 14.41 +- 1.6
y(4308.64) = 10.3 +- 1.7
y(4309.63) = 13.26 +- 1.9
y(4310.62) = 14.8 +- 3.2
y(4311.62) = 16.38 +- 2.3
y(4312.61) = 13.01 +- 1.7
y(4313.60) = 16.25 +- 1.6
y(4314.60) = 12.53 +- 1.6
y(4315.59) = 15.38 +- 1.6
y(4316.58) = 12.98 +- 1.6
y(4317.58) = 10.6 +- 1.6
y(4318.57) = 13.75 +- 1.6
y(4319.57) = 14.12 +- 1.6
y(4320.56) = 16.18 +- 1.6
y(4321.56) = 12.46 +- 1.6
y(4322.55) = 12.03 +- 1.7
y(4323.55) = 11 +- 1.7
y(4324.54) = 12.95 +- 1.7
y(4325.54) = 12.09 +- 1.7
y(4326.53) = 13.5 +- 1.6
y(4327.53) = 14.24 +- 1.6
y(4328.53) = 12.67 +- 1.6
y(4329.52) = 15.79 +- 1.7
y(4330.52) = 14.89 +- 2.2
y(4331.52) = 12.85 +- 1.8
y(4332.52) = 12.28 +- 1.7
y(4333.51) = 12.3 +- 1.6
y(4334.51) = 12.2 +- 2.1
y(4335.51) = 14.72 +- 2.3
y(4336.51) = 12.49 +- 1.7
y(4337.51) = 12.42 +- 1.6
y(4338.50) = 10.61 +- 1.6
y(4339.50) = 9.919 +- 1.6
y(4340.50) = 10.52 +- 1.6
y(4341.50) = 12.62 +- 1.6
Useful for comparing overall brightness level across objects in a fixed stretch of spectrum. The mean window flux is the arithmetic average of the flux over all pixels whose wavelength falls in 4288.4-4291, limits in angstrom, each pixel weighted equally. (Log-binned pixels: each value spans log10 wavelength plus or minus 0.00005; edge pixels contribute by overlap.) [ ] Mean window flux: 14.3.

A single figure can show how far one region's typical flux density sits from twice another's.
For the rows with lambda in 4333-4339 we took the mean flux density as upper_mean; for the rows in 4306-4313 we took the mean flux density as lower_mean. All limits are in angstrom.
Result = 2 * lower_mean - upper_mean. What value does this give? 15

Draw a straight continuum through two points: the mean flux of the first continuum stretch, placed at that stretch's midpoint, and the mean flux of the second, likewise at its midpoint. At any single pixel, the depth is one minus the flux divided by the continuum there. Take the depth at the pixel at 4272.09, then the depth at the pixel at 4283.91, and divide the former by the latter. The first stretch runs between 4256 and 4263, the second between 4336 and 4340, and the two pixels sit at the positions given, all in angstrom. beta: -0.9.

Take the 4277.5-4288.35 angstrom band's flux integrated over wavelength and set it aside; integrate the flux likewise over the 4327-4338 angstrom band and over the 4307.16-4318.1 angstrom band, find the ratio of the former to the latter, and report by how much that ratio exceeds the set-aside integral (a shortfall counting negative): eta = -139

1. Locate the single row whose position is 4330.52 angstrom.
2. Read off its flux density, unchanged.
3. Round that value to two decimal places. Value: 14.89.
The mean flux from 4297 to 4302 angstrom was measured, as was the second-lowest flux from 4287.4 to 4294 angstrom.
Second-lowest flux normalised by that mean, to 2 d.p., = 0.87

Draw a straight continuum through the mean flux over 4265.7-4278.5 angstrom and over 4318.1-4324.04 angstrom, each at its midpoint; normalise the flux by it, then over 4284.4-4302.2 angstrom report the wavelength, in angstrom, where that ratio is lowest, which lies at 4287.86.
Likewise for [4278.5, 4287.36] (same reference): 4282.92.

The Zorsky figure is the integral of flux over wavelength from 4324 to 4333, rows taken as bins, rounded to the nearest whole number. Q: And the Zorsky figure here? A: 121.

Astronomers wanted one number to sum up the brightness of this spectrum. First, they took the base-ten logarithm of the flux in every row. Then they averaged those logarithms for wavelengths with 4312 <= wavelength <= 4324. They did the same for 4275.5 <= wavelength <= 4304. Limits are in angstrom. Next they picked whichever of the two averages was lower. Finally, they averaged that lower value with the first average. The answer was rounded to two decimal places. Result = 1.11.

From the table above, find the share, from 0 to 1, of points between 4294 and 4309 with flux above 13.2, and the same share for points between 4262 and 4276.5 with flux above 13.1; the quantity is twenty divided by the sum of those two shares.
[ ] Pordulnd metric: 17.6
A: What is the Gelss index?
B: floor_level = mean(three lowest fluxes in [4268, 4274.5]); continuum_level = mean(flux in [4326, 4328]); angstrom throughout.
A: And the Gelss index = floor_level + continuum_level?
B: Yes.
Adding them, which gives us 25.9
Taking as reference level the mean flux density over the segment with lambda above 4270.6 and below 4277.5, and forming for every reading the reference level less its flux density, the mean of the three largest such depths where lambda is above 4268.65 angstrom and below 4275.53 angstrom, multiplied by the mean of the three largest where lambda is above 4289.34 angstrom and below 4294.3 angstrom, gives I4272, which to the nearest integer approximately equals 4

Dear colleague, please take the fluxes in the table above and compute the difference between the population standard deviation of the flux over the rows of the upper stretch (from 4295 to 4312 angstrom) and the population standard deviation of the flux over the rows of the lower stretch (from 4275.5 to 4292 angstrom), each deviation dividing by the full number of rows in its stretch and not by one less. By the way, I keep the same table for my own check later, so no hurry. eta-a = -0.6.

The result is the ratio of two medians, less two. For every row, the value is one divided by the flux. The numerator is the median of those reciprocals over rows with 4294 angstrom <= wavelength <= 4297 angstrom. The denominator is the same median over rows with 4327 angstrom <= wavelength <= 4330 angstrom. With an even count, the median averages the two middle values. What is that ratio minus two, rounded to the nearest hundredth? -0.86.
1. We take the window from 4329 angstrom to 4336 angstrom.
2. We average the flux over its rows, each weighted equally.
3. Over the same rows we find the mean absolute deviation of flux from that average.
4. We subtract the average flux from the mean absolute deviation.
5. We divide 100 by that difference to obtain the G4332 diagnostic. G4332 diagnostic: -8.2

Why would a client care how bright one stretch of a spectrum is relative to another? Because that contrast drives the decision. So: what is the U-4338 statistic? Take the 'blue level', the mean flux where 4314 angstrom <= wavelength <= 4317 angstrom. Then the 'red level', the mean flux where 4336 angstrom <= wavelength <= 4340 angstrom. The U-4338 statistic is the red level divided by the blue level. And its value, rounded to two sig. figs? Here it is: 0.83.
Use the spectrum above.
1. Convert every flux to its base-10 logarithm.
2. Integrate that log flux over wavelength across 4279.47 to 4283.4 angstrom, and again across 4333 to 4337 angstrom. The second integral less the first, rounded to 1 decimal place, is 0.1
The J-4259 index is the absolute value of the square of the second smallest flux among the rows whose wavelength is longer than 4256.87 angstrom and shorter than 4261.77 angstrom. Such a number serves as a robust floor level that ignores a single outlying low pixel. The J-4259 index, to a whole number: 224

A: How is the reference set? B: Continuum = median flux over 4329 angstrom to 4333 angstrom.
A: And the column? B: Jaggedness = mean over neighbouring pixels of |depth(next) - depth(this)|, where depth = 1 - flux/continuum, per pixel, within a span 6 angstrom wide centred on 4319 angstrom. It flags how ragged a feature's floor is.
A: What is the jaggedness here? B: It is 0.168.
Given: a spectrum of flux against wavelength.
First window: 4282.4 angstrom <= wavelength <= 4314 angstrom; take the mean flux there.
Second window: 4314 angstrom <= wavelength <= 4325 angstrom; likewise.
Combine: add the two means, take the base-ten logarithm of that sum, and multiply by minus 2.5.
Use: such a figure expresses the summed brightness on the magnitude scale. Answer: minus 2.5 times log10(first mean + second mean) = -3.54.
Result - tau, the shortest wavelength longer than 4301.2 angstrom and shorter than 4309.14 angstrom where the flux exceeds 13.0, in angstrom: 4302.69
